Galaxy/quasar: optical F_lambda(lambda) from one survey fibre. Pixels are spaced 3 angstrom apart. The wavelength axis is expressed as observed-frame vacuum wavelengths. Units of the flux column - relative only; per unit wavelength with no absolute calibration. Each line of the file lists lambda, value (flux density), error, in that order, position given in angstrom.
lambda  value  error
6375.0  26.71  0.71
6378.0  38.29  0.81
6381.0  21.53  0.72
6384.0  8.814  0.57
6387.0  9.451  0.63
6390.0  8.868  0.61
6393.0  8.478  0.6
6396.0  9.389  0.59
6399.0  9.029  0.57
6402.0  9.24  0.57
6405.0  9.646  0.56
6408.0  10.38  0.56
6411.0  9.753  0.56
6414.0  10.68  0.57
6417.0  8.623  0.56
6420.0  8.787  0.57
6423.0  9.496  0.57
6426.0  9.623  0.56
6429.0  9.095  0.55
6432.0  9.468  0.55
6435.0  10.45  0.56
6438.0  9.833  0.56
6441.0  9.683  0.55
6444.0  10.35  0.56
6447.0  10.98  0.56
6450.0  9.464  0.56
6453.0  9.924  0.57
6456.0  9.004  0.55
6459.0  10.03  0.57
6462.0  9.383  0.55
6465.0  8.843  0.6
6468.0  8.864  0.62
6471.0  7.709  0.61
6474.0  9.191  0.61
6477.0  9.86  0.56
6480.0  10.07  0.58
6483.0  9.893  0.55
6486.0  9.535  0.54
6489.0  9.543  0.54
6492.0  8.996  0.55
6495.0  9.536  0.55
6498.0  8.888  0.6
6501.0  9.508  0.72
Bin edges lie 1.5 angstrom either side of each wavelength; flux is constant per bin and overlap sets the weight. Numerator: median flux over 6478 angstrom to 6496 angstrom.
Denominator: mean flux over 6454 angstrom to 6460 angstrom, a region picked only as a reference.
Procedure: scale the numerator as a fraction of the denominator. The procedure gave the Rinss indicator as 1.00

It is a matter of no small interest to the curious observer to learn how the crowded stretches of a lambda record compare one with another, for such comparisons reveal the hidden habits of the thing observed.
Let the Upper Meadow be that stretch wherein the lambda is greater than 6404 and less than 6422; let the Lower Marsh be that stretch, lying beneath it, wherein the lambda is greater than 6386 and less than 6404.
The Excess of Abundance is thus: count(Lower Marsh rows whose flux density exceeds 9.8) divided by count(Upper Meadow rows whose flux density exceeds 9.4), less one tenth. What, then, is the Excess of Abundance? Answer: -0.10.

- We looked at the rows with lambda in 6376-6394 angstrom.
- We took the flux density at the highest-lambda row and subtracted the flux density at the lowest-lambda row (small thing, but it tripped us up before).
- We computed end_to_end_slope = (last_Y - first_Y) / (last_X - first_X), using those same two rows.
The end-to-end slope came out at -1.99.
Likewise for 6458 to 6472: -0.19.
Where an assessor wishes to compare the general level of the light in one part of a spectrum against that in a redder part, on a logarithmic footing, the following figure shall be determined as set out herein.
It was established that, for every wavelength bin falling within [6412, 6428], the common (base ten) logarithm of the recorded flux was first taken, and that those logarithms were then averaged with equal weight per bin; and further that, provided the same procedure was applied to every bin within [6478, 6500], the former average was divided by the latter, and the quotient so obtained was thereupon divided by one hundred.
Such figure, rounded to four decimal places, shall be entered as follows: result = 0.0100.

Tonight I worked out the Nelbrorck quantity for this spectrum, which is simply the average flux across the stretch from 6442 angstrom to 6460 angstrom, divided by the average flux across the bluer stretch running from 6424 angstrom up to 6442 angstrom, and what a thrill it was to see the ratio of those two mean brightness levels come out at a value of 1.03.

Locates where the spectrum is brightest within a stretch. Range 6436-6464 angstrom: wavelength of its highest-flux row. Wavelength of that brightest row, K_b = 6447.0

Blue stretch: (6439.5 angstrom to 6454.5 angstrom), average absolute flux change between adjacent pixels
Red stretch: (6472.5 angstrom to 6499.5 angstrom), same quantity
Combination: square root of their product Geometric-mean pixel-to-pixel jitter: 0.57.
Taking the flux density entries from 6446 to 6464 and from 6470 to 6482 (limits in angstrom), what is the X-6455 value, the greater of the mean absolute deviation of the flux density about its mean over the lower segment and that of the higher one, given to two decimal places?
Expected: 0.76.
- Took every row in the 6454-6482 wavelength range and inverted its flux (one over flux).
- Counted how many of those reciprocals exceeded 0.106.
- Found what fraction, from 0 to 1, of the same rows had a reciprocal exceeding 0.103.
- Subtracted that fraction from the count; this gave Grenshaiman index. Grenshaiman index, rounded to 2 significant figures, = 5.3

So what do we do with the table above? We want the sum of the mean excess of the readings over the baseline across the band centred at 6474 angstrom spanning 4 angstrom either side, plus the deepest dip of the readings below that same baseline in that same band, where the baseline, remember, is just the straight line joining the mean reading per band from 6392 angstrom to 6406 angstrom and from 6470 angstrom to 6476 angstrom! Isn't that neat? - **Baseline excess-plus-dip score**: 1.2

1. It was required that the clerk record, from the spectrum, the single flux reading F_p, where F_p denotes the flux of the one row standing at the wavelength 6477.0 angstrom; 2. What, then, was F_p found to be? 9.86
